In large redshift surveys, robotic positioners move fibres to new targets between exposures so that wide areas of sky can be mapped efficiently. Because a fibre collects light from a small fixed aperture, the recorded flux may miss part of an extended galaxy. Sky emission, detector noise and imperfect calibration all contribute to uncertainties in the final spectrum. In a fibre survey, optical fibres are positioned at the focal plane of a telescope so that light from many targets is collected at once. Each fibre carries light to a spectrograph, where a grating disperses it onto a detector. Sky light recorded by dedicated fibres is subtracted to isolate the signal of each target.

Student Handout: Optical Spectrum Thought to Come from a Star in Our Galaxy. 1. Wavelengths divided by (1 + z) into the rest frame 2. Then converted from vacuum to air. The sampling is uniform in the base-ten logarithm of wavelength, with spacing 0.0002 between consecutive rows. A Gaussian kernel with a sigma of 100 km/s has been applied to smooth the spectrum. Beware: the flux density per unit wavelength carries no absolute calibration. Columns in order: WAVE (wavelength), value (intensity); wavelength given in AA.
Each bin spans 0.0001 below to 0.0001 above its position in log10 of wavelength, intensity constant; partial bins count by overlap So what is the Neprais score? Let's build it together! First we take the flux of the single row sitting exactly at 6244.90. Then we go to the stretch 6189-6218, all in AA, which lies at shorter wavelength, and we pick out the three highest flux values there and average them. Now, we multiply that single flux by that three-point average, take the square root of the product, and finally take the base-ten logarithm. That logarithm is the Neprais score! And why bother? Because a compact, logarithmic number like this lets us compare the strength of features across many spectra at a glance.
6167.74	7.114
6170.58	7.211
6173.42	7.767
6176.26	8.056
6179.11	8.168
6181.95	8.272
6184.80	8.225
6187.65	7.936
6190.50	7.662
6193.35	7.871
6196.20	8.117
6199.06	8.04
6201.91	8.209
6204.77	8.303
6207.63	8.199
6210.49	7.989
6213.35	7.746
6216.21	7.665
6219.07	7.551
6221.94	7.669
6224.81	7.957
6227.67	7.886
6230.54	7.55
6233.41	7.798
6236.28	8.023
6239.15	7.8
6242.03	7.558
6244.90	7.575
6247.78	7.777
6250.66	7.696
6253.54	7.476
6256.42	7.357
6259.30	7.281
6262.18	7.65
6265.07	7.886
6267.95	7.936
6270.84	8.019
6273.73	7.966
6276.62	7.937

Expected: 0.898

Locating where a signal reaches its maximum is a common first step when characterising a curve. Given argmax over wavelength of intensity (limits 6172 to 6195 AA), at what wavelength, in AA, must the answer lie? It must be 6181.95 AA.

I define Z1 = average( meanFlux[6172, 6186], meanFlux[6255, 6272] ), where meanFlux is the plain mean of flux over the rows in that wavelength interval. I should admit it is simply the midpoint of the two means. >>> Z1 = 7.89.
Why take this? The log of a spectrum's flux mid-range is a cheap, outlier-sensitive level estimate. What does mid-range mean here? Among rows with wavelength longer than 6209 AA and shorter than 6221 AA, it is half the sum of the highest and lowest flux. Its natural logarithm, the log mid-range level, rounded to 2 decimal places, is 2.05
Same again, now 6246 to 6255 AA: 2.03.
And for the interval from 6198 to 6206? 2.10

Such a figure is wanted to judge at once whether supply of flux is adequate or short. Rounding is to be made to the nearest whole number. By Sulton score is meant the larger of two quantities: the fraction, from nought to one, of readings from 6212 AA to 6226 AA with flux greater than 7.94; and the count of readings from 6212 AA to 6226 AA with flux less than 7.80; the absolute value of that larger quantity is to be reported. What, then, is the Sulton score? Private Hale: 4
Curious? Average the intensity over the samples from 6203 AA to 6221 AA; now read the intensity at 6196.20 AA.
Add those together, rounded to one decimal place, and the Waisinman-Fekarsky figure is 16.0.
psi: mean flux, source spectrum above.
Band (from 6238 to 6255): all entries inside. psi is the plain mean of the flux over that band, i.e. 7.6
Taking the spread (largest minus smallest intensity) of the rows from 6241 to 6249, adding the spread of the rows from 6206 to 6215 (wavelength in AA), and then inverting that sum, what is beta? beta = 1.5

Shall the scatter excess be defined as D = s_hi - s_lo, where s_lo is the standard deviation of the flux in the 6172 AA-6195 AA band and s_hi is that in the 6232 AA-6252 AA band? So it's -0.06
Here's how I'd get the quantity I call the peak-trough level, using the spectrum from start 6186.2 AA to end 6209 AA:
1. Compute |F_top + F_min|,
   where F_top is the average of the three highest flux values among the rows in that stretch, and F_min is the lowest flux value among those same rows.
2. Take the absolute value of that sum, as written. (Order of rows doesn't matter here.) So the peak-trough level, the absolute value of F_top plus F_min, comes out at 15.9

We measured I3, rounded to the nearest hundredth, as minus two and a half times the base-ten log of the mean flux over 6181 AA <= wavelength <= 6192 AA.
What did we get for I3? -2.26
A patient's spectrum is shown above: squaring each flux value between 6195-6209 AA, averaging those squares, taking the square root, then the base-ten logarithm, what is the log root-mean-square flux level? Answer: 0.912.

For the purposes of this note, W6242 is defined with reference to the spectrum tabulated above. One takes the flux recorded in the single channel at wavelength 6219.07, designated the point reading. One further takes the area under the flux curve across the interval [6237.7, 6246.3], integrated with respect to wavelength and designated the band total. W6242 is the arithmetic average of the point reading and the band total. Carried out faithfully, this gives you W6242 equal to 36.7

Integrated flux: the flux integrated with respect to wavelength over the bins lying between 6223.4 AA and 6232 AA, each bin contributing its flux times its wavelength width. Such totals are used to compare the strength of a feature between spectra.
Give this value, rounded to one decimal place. 67.1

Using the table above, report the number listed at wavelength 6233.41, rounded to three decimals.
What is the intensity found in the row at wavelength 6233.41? 7.798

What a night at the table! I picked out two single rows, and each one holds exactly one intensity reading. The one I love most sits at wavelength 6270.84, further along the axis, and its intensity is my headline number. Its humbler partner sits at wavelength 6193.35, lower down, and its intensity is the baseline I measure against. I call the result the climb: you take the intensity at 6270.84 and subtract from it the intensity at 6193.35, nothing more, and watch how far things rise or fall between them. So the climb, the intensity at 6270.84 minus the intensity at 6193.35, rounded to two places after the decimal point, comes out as 0.15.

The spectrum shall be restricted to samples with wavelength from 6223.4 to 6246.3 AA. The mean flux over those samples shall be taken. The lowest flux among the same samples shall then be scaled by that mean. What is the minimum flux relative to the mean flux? 0.972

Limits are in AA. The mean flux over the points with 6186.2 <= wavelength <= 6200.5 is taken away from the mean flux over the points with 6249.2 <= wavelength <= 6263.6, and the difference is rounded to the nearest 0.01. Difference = -0.43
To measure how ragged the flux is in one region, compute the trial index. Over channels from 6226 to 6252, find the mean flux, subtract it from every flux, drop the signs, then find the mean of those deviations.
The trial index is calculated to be 0.129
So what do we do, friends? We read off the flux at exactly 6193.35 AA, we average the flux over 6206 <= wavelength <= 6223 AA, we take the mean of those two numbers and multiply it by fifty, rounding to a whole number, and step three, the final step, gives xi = 392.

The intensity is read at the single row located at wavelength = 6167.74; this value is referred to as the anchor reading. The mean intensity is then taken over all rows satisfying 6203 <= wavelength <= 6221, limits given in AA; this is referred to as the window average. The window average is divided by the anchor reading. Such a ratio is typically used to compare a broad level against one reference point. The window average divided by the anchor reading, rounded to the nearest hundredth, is 1.11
